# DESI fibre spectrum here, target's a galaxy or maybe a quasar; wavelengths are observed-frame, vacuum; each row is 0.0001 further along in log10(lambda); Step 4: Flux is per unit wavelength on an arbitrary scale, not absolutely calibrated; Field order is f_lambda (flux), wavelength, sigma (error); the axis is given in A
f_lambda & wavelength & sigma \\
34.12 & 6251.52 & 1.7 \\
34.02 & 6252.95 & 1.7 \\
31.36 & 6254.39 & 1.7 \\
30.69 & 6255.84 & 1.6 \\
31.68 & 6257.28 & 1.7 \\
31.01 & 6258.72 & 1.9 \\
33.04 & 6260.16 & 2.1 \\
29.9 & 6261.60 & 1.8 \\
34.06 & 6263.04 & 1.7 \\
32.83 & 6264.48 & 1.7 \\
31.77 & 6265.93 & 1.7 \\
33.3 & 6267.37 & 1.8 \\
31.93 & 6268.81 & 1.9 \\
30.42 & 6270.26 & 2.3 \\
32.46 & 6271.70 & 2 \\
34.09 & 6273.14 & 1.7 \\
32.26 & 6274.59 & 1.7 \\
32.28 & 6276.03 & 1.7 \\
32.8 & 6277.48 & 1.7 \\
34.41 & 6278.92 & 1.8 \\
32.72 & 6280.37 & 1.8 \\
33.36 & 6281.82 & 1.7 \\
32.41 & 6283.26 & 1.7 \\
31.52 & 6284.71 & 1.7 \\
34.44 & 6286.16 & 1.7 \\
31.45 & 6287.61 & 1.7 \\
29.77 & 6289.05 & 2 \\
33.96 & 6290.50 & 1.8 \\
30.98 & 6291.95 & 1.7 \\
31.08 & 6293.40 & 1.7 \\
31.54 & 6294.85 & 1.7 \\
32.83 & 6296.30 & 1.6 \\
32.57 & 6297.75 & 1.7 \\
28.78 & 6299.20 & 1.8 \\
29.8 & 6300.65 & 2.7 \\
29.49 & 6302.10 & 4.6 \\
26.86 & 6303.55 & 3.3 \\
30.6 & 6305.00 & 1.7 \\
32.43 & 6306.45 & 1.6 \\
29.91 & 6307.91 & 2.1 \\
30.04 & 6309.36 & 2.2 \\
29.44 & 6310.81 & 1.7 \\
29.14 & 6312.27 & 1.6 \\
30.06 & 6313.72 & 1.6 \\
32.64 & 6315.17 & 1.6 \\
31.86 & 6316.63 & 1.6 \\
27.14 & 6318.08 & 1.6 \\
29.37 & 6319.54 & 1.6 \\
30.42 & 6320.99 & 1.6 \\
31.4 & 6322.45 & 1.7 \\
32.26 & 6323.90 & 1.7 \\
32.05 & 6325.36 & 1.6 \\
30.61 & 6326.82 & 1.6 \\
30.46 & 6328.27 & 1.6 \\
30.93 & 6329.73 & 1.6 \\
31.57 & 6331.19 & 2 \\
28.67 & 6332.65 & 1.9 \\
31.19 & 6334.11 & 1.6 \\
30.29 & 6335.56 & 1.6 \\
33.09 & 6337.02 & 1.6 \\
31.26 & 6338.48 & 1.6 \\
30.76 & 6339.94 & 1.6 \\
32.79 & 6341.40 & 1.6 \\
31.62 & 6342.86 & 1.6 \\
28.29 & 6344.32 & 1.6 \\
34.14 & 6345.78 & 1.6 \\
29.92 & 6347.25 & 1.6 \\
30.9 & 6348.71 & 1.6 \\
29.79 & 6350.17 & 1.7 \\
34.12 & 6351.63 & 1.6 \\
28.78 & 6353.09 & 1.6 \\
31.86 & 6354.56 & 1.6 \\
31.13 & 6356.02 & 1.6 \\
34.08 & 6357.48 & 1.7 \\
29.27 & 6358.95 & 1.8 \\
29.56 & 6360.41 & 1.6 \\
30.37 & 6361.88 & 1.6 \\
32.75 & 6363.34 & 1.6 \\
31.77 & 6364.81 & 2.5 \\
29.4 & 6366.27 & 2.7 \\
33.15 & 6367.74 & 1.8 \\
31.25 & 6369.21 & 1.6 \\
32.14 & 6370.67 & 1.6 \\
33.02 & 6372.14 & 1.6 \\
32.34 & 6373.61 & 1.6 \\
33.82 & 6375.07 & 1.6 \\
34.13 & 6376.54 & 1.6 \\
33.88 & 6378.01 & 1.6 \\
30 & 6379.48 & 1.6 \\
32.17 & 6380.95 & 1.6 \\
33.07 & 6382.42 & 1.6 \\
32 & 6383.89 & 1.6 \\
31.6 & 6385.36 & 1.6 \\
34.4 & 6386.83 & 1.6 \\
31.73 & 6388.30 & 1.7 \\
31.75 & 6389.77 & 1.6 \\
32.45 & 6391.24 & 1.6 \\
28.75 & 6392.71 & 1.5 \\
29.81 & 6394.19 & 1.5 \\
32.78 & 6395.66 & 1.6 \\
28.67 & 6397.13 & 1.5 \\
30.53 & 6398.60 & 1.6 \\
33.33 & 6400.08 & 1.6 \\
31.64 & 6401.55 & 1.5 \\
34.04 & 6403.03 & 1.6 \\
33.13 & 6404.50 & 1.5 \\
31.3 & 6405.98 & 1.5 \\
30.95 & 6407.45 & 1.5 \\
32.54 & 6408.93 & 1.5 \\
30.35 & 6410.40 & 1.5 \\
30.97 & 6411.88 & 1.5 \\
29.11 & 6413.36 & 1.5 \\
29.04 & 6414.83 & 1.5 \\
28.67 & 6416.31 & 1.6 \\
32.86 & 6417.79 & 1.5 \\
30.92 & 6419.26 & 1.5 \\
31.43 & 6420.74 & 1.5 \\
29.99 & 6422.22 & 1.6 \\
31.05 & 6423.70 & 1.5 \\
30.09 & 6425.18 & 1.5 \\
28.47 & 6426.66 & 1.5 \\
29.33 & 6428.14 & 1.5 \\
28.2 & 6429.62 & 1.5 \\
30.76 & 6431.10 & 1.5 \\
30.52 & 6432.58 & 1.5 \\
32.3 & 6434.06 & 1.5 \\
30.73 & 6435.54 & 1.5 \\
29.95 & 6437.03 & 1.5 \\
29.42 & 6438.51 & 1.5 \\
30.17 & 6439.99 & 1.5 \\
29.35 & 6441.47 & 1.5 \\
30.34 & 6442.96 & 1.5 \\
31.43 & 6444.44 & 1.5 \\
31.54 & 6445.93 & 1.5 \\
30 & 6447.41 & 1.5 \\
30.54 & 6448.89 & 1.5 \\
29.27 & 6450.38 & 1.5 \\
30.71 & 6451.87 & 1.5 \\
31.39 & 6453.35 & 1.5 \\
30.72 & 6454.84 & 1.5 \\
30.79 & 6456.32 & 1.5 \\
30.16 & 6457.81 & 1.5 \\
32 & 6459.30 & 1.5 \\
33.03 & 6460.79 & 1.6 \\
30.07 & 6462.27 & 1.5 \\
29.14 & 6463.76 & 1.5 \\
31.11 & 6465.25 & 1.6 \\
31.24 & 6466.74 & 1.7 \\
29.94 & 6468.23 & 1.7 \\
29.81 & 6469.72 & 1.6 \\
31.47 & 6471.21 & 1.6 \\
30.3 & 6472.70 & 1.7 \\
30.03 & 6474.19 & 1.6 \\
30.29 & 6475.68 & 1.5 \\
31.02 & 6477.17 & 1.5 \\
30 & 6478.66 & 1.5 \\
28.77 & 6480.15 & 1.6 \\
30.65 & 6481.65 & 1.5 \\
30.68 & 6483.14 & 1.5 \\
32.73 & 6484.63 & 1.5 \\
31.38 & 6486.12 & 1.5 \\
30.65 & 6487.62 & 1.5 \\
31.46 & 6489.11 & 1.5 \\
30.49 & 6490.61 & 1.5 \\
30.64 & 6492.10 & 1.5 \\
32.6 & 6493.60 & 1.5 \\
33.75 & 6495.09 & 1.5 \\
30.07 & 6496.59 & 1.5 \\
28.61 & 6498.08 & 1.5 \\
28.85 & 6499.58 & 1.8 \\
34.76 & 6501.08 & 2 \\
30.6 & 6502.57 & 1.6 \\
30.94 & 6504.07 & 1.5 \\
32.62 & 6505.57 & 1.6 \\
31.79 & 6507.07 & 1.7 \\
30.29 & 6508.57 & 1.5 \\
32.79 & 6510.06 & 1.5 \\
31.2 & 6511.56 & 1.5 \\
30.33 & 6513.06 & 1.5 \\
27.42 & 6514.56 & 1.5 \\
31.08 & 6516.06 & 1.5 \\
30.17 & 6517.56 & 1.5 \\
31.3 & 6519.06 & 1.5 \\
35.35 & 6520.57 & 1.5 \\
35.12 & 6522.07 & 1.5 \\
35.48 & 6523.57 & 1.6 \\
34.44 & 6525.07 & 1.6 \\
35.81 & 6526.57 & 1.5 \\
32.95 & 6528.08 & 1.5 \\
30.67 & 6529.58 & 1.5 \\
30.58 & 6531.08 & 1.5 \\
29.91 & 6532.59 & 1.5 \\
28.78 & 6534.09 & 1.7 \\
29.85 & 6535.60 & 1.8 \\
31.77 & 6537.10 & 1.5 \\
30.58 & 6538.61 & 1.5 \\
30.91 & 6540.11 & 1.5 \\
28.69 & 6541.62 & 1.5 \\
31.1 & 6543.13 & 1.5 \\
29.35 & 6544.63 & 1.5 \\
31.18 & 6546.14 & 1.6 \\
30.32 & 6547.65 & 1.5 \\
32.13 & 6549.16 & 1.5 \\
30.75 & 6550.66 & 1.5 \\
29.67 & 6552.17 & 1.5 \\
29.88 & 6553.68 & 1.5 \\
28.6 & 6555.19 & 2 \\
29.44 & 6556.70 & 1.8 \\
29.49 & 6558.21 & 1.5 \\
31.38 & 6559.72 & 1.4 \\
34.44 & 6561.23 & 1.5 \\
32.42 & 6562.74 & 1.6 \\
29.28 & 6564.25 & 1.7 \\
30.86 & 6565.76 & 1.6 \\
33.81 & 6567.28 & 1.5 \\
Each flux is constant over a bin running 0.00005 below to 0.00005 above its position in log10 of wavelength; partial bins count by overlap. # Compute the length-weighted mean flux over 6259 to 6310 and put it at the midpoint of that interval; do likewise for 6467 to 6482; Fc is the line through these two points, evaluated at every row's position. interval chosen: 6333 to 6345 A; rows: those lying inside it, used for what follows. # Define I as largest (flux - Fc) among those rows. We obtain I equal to 1.7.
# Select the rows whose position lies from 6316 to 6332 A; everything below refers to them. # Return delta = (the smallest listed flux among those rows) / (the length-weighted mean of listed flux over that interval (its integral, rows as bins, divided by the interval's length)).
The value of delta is 0.884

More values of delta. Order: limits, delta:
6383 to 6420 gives 0.915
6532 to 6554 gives 0.946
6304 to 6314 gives 0.967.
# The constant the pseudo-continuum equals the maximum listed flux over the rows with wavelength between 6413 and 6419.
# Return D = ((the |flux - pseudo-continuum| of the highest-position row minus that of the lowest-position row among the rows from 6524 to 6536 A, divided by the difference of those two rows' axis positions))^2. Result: 0.02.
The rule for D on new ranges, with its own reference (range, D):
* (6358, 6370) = 0.04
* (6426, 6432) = 0.27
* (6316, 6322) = 0.11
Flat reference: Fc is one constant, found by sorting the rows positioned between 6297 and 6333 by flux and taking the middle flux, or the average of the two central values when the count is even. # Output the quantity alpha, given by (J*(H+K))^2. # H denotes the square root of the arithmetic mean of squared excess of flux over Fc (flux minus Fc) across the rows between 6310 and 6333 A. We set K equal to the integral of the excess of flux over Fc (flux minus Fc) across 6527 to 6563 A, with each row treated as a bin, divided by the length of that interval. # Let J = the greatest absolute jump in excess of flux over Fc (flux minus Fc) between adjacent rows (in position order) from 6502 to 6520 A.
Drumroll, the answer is 37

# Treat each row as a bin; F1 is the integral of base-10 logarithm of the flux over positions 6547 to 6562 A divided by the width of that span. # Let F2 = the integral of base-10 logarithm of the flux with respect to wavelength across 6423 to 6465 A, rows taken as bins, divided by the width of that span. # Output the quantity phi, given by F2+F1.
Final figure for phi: 2.97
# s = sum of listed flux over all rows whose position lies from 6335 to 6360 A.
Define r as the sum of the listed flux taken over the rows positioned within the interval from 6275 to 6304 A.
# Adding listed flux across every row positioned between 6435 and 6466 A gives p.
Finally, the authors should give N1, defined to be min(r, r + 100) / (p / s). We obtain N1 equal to 525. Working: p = 642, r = 633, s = 532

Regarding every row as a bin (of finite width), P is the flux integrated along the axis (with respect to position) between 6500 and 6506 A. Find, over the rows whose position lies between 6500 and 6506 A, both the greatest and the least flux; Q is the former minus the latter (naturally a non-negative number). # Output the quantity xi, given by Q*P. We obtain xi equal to 799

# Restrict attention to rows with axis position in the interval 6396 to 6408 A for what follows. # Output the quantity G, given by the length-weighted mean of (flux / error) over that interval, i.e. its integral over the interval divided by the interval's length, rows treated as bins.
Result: 20.6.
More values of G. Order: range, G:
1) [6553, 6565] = 19.1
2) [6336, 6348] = 19.6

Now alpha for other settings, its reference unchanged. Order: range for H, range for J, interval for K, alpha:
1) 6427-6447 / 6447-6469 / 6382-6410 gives 51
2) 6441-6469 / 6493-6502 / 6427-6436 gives 21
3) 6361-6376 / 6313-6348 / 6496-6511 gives 261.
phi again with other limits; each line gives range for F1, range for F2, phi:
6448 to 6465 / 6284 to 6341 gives 2.98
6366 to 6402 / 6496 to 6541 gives 3.00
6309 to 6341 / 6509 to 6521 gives 2.98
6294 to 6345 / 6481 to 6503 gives 2.98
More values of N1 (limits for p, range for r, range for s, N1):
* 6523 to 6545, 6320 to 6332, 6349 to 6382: 371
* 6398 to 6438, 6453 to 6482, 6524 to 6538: 209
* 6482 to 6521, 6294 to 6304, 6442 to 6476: 184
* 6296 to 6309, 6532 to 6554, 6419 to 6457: 1314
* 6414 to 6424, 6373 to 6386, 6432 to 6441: 251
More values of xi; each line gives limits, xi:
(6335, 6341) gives 528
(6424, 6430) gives 331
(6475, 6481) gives 405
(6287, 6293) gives 793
